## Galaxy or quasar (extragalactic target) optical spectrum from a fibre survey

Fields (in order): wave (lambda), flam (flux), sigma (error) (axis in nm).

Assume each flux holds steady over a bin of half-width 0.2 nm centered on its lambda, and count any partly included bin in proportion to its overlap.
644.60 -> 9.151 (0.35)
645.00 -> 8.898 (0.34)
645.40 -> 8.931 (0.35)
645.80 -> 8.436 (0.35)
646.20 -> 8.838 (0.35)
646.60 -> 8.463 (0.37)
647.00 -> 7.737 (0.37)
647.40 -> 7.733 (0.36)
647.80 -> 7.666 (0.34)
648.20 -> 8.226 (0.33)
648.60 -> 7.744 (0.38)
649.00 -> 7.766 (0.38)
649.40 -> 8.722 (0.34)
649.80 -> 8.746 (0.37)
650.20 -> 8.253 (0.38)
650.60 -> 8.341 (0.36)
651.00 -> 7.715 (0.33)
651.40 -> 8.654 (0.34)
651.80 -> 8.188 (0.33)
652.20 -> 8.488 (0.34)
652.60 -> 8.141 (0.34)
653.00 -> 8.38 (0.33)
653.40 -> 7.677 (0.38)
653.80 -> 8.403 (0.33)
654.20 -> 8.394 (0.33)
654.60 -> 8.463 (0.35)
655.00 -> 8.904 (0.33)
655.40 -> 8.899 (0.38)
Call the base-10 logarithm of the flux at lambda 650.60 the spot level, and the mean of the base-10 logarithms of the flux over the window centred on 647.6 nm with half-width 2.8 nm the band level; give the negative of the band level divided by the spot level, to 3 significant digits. -0.997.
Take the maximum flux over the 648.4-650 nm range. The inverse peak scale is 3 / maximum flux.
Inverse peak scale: 0.3430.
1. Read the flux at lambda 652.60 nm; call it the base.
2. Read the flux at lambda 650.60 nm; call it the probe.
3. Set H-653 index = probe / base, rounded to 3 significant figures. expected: 1.02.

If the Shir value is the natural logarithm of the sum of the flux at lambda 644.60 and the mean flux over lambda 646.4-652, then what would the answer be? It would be 2.850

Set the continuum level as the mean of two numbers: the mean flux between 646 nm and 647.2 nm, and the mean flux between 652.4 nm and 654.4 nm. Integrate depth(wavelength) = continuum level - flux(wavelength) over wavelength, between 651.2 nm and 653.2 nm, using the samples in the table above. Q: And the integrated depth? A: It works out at -0.20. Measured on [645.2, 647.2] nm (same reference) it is -0.42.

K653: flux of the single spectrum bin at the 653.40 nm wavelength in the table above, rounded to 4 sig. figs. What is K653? 7.677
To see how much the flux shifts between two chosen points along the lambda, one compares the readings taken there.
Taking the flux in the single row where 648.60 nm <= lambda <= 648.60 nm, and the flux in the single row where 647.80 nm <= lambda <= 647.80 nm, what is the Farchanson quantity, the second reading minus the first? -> -0.08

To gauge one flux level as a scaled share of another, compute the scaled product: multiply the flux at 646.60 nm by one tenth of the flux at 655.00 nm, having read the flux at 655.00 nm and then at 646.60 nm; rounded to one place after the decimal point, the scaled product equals 7.5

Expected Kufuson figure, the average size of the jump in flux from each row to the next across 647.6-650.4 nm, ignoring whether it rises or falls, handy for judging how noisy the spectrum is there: 0.42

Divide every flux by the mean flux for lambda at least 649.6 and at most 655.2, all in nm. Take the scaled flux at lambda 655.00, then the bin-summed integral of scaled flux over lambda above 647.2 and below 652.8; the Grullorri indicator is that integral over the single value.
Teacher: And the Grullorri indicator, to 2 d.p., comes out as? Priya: 5.14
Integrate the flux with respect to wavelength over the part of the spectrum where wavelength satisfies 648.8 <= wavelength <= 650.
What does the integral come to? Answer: 10.1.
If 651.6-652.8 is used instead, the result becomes 9.9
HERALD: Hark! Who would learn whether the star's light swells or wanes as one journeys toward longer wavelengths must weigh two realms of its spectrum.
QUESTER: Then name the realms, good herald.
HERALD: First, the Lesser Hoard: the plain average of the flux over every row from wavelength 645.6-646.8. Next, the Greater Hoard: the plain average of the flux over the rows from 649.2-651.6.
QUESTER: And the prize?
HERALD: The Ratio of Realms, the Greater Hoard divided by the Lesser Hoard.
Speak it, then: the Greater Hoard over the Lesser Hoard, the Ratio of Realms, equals 0.98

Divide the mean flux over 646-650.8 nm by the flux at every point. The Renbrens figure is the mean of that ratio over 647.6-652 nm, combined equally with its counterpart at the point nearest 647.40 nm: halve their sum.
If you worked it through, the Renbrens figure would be 1.03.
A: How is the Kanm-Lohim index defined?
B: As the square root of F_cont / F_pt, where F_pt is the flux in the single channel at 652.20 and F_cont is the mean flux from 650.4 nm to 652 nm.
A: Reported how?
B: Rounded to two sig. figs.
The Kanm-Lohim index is 0.98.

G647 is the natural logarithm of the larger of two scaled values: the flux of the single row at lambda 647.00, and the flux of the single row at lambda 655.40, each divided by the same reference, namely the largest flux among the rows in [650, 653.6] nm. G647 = 0.028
